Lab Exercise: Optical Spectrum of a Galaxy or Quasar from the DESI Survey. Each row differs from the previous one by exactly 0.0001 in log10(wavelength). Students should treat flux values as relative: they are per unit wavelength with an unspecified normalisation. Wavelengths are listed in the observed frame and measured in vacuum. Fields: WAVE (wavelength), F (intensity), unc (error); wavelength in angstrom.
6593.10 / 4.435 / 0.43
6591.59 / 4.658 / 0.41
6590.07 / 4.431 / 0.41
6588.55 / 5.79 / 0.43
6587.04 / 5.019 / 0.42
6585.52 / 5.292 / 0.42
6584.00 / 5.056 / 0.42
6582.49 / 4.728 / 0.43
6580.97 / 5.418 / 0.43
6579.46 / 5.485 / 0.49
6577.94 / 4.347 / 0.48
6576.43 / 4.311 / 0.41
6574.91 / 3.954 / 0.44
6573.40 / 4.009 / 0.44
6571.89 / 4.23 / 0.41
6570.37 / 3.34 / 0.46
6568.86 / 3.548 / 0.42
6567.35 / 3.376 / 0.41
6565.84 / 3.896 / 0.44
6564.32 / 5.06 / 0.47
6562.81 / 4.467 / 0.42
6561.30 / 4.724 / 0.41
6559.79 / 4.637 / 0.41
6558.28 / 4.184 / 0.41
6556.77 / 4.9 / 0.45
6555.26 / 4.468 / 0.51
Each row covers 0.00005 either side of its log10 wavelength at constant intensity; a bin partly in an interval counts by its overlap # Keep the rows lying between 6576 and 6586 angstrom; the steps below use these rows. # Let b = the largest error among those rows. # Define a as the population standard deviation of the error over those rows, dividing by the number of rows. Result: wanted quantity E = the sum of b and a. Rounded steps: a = 0.0293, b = 0.490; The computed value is 0.52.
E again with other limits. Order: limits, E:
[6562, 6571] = 0.49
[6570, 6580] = 0.52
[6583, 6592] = 0.44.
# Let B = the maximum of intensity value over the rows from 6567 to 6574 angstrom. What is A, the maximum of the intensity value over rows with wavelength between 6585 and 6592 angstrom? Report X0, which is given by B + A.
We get 10.0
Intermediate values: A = 5.79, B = 4.23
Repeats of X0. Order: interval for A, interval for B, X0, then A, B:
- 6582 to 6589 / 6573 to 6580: 11.3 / 5.79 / 5.485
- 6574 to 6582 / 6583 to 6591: 11.3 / 5.485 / 5.79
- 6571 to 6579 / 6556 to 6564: 9.2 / 4.347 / 4.9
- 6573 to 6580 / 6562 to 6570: 10.5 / 5.485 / 5.06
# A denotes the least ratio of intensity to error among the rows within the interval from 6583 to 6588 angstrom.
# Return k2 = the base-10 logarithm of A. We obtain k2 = 1.08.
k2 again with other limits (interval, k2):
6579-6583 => 1.04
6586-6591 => 1.03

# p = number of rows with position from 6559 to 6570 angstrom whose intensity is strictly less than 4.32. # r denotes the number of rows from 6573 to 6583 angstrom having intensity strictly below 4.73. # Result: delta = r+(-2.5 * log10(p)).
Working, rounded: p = 3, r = 5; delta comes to 3.8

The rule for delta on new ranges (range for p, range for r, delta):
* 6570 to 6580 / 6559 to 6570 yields 4.3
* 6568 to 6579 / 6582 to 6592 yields 1.1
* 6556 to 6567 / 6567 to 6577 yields 6.2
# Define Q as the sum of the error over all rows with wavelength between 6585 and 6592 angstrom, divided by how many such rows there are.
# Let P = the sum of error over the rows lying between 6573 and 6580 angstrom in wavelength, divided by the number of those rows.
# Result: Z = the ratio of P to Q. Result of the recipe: 1.08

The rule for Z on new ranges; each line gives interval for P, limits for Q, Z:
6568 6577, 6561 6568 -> 1.00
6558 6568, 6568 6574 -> 0.98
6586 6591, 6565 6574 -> 0.98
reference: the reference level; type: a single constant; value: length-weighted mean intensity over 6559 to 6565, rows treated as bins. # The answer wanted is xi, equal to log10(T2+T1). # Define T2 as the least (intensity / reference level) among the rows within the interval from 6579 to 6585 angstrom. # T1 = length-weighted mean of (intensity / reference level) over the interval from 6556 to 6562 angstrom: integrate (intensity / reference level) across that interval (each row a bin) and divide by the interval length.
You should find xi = 0.297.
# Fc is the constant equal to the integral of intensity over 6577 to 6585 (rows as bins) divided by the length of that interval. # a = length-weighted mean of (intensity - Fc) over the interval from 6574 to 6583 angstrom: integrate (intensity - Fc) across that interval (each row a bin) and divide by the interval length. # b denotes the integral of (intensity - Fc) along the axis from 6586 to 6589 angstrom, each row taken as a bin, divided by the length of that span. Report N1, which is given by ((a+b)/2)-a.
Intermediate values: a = -0.31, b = 0.4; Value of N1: 0.3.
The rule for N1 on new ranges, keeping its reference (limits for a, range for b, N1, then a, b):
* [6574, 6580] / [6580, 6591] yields 0.3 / -0.52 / 0.1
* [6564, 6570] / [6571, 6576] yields 0.1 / -1.15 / -0.9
